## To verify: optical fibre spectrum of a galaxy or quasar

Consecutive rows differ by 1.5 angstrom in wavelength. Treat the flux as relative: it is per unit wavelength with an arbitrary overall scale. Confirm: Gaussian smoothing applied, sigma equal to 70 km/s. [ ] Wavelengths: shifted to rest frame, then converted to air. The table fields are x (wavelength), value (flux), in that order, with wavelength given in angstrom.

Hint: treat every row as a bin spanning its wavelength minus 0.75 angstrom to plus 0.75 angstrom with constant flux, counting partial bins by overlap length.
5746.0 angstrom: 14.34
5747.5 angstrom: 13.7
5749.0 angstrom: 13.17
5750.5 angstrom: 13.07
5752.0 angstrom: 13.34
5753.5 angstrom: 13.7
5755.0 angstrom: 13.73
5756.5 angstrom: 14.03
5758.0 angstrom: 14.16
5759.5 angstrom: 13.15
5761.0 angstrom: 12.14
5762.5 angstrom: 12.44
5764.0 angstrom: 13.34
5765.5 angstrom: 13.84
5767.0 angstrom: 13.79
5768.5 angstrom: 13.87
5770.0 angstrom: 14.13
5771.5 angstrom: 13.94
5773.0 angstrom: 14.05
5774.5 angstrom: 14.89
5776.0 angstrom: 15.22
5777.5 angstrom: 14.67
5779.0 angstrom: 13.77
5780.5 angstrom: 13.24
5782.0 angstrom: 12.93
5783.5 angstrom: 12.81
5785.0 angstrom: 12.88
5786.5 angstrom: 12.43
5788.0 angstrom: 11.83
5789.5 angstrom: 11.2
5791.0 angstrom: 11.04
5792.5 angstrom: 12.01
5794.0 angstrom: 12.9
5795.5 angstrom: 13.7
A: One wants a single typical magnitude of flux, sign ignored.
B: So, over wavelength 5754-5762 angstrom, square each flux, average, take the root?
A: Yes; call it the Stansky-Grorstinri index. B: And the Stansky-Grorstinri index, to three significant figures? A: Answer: 13.5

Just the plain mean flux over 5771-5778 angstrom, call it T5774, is 14.6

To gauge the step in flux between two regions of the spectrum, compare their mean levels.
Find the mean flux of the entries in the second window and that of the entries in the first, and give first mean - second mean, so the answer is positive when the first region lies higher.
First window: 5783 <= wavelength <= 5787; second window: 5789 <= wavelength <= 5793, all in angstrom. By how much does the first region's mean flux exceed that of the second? 1.3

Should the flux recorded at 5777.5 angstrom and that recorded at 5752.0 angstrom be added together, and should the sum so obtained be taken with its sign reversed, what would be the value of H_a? -28.0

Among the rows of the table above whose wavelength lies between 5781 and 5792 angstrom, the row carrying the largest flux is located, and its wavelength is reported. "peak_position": 5782.0 angstrom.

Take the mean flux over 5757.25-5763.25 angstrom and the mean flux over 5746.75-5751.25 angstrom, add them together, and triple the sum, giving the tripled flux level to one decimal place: 78.9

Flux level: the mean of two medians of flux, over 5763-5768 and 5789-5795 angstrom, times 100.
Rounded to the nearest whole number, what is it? 1270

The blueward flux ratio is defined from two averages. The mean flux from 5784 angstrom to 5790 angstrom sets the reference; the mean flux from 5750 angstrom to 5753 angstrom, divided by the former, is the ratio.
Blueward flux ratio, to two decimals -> 1.09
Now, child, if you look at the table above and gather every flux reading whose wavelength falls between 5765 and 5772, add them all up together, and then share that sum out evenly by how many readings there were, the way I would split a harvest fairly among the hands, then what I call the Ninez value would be 13.9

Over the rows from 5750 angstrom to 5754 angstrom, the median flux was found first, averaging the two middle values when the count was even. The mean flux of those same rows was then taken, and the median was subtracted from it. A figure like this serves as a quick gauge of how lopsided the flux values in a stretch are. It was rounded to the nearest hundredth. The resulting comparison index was 0.03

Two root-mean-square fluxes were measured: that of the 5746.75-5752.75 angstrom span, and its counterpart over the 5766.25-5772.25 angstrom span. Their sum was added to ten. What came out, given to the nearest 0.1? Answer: 37.3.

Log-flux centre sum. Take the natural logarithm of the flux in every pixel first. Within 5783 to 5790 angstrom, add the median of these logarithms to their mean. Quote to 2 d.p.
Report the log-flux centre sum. 5.02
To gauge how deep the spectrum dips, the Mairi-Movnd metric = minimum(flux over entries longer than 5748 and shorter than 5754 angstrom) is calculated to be 13.07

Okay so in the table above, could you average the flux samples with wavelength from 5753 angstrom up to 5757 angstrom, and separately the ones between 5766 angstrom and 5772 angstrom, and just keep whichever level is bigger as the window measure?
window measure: 13.9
